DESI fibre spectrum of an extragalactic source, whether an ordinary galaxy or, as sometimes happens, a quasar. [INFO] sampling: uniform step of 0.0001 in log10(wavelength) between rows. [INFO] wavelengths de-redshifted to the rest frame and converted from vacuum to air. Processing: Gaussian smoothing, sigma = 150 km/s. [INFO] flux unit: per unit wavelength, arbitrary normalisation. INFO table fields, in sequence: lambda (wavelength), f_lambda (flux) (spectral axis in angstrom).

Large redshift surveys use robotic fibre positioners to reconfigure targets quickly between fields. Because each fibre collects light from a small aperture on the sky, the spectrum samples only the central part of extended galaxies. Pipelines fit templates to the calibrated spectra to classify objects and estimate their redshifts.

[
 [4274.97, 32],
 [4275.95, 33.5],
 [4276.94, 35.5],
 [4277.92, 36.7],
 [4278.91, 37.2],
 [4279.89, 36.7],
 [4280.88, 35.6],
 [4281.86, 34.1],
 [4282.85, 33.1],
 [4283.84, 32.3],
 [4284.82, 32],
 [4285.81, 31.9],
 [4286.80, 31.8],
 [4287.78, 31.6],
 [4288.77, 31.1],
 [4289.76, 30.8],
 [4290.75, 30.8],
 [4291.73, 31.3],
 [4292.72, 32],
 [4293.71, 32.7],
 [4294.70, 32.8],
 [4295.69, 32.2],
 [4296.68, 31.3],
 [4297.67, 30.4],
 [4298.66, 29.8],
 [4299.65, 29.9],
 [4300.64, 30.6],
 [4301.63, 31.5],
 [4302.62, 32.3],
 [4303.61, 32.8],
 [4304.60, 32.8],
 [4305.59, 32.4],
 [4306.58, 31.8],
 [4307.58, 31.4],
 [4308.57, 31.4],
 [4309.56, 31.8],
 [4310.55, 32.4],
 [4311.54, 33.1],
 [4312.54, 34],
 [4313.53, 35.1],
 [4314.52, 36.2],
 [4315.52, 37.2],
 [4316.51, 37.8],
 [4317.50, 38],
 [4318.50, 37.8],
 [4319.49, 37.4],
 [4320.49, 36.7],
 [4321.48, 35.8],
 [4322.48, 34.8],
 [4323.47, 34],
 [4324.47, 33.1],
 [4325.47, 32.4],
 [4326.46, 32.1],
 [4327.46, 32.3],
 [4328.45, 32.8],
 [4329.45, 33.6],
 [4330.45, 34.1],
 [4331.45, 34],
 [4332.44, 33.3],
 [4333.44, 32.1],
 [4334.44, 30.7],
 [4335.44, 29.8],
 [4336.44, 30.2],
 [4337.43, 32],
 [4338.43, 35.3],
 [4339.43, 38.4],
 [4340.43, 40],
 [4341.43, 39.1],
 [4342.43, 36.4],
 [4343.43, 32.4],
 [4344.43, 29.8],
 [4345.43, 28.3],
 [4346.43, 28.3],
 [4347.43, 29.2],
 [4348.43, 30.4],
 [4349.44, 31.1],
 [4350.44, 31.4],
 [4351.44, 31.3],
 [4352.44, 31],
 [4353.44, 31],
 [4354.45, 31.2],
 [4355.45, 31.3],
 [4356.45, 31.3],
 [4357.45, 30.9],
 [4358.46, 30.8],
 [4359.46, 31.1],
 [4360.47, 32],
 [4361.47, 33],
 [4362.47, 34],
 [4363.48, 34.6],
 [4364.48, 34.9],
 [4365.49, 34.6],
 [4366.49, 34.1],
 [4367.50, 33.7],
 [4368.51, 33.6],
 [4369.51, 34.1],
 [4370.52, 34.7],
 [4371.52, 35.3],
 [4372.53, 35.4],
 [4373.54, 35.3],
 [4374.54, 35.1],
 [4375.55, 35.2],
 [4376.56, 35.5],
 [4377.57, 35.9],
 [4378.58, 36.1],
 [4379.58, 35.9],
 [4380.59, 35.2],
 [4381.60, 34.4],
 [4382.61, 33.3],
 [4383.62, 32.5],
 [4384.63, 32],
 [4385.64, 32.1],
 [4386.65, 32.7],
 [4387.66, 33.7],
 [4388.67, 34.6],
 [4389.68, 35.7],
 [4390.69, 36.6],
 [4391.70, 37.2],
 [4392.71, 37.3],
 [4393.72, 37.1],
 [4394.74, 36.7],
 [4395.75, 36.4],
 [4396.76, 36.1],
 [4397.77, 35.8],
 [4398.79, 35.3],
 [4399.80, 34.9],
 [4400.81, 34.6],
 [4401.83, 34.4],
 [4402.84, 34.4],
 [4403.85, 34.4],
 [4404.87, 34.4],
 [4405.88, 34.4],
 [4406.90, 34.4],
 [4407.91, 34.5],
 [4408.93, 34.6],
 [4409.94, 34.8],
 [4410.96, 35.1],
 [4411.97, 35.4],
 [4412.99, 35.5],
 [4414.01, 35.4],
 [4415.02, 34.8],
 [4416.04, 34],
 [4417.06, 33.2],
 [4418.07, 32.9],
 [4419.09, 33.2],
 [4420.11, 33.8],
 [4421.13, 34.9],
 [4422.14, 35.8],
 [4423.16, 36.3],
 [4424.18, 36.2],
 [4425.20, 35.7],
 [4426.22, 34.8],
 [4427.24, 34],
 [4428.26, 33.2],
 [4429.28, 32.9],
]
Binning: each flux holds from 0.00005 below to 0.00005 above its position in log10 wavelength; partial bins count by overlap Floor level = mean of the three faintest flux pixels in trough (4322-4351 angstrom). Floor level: 28.6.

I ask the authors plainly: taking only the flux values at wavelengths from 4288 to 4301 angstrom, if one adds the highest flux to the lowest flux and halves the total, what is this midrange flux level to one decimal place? 31.3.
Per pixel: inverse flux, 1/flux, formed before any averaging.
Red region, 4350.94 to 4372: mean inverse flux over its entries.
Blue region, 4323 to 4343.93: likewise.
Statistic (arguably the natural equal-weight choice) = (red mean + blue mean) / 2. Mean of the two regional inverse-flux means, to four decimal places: 0.0302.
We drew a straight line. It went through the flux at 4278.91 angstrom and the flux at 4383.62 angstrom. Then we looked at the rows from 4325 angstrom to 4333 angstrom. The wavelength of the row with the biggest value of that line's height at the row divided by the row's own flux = 4326.46 angstrom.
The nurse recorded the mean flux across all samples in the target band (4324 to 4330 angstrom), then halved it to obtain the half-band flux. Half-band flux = 16.4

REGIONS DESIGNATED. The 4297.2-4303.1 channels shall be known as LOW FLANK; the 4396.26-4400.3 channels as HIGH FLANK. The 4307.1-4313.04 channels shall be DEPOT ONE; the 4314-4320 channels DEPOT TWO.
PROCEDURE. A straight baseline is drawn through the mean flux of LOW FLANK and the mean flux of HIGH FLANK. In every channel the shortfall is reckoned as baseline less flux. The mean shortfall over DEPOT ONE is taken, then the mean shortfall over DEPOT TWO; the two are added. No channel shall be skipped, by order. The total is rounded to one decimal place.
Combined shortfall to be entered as -6.9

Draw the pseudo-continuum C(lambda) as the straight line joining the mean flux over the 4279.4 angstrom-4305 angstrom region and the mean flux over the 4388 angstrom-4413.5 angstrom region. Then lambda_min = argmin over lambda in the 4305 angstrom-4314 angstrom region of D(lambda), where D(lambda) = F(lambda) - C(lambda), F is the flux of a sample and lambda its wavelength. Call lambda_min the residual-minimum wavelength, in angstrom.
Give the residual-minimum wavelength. 4308.57 angstrom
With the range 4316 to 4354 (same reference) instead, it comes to 4346.43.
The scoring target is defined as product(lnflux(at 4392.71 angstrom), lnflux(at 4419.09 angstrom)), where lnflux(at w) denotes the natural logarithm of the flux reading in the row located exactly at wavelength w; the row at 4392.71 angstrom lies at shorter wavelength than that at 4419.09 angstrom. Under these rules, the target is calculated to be 12.7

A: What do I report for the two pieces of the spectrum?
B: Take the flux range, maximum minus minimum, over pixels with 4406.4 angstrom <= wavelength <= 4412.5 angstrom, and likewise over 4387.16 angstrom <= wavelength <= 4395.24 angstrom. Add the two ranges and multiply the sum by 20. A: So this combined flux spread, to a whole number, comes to 92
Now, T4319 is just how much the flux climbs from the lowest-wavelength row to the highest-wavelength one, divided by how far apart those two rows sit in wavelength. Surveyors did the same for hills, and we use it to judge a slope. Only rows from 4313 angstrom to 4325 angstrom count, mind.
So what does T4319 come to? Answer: -0.18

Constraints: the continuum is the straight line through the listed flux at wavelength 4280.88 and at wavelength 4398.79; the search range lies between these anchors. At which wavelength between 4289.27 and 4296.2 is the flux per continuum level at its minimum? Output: 4289.76 angstrom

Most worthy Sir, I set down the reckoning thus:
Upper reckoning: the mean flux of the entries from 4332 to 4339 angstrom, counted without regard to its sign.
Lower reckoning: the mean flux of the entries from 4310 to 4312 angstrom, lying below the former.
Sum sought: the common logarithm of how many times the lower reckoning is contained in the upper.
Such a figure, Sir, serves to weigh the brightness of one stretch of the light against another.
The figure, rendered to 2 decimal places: -0.01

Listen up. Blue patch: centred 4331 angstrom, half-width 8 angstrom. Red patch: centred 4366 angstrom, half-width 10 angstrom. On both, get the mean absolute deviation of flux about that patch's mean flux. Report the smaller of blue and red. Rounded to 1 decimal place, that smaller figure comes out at 1.2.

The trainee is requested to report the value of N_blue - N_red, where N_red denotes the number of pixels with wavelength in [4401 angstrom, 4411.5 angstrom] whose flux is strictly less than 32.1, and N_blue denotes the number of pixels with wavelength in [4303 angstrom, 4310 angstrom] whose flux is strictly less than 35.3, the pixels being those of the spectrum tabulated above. 7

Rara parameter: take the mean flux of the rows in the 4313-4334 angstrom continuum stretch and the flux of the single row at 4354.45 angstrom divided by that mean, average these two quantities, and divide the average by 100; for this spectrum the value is 0.178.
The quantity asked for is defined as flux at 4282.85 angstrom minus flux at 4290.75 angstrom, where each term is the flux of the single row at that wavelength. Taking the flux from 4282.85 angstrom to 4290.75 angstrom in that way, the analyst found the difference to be 2.3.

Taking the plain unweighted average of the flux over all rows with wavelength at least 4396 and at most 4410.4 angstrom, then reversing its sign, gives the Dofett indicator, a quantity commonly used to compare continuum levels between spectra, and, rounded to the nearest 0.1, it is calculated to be -34.8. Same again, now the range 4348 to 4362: -31.3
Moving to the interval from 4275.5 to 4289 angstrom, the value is -33.8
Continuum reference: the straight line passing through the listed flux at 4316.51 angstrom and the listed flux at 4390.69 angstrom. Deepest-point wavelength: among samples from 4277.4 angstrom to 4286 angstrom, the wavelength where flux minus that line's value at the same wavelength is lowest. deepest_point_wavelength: 4285.81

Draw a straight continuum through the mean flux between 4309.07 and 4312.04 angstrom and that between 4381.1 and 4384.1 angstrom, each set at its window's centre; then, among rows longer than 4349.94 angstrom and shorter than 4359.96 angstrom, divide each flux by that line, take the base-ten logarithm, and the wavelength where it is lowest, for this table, 4358.46 angstrom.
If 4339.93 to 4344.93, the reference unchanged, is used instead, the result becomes 4344.43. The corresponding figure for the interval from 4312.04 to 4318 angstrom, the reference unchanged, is 4312.54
